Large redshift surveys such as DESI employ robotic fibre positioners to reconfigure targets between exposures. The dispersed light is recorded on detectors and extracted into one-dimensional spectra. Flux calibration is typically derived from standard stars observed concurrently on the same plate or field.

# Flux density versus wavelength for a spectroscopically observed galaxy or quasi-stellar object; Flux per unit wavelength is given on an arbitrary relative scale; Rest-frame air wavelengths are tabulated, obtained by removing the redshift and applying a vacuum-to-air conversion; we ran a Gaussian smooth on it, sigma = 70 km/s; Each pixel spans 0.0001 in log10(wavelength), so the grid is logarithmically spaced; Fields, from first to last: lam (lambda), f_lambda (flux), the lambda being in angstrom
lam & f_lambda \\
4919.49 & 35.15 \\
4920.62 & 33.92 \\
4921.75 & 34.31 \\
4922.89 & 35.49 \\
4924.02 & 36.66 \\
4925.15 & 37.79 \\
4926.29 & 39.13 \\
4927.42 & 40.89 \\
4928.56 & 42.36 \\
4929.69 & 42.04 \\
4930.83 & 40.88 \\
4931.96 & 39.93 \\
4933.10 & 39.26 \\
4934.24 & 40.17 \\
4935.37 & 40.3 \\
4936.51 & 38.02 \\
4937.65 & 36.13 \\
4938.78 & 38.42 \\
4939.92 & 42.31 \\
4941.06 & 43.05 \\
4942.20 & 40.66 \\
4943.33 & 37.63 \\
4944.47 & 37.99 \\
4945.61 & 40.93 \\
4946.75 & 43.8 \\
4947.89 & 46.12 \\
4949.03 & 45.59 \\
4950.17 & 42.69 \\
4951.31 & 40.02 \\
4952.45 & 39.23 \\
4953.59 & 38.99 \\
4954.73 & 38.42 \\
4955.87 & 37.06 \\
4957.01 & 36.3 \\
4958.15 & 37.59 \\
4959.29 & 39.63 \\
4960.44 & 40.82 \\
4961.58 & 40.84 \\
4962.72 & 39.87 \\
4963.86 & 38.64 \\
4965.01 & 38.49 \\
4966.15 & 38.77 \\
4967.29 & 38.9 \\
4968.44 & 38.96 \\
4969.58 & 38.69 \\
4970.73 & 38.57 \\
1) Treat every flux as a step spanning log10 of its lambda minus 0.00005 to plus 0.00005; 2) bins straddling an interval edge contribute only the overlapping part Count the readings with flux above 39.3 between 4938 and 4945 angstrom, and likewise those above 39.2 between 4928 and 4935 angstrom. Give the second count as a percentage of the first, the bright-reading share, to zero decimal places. 200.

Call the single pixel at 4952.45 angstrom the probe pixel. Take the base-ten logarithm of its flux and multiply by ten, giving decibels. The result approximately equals 15.9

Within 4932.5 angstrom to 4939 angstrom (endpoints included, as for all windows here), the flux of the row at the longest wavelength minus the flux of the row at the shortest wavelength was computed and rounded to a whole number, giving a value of -1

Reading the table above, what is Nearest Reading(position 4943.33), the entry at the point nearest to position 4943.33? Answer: 37.63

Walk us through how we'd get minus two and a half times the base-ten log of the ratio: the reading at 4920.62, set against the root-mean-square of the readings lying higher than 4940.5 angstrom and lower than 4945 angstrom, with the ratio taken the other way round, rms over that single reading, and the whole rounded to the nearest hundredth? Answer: -0.18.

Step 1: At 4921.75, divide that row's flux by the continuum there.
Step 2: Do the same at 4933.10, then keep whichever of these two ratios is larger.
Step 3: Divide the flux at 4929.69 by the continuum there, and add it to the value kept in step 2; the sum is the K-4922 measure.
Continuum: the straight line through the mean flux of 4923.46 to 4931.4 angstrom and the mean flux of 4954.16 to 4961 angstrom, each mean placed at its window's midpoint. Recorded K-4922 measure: 2.045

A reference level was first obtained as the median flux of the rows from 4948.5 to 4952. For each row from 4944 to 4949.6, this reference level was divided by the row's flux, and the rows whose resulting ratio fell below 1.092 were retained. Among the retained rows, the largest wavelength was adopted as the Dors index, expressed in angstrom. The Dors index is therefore 4949.03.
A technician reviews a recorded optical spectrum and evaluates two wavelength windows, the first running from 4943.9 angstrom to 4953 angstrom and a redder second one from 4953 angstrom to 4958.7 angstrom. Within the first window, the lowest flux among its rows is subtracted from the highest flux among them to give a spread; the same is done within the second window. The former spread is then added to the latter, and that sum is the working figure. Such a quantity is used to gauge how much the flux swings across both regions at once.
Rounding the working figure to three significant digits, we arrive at 10.8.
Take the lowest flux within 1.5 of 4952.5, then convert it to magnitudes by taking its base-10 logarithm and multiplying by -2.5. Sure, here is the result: -3.98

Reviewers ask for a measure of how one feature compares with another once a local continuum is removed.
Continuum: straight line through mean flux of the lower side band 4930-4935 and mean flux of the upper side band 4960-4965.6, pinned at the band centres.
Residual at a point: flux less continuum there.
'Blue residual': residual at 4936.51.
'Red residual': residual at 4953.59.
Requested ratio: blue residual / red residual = 2.4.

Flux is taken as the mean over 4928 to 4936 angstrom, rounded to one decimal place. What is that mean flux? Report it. 40.7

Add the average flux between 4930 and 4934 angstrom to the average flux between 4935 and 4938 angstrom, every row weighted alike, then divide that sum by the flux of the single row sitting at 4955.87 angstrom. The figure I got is 2.11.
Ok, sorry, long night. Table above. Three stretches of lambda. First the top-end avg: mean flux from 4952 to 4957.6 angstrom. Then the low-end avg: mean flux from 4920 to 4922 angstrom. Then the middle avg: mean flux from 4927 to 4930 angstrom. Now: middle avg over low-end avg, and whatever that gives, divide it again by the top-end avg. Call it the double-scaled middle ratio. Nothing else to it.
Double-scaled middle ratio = 0.032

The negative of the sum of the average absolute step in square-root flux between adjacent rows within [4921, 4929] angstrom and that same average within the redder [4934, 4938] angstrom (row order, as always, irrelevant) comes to -0.22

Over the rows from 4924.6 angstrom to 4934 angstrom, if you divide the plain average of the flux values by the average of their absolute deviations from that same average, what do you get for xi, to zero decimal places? 32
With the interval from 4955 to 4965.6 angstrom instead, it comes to 29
